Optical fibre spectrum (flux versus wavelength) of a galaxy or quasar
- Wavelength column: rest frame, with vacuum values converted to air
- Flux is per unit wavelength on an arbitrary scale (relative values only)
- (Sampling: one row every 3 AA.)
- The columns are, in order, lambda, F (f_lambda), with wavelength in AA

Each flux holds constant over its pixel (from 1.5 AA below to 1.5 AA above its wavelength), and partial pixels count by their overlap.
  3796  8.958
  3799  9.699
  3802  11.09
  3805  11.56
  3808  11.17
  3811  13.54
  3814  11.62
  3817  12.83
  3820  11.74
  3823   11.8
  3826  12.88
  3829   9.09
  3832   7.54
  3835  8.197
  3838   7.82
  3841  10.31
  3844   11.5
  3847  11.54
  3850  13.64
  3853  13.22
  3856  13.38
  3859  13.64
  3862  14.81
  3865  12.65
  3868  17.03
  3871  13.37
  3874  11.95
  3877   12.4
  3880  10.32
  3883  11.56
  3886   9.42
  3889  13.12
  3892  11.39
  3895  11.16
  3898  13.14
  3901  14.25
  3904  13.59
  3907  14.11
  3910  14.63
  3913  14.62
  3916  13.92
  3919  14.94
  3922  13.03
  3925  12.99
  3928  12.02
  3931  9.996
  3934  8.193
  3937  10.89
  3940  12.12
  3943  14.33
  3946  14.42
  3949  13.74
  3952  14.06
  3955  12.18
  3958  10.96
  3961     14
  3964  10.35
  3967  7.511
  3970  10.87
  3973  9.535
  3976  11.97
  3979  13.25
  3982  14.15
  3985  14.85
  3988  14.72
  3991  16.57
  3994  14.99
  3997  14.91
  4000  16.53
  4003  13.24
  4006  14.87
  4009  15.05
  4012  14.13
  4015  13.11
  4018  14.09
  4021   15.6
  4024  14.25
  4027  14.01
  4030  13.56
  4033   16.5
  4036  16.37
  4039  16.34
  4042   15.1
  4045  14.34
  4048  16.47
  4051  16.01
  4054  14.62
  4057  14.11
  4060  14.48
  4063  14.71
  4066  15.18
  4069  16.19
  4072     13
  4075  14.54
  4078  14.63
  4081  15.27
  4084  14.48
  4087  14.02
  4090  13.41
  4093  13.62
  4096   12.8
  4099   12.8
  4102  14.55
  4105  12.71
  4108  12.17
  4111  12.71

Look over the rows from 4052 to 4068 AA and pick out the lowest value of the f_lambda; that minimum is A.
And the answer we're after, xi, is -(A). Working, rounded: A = 14.11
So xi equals -14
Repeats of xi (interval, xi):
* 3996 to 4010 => -13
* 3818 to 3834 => -8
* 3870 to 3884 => -10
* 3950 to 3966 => -10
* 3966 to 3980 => -8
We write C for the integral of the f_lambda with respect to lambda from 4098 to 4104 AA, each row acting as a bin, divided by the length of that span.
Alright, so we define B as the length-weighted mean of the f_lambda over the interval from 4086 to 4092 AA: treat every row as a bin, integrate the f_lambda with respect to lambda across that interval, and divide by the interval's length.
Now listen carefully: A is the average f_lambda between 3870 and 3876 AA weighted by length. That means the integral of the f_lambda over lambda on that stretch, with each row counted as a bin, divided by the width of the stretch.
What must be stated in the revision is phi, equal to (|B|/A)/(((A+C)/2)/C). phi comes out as 1.13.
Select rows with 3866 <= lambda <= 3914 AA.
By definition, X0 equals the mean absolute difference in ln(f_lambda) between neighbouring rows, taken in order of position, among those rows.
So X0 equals 0.117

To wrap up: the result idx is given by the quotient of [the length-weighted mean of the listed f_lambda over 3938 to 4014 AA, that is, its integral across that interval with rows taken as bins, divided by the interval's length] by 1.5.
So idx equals 8.9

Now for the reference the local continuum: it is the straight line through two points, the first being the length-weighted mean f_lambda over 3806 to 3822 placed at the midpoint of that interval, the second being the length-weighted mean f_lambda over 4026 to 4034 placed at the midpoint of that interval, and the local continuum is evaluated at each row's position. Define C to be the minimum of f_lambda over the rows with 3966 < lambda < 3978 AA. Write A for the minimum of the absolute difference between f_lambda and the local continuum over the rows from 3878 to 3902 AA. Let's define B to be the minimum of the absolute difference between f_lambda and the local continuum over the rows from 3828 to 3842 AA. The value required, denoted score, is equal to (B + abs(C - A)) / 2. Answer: 4.8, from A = 0.0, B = 2.15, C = 7.511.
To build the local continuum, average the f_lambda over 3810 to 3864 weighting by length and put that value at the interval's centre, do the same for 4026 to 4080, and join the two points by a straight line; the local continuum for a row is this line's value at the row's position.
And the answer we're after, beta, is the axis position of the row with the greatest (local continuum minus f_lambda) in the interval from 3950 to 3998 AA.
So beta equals 3967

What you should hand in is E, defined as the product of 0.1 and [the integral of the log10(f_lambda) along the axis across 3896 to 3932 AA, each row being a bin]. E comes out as 4.06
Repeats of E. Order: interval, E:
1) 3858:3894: 3.94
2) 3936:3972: 3.87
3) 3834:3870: 3.90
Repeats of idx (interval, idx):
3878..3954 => 8.4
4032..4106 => 9.8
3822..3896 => 7.8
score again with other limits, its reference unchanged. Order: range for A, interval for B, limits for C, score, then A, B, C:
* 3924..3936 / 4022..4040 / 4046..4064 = 7.0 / 0.4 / 0.30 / 14.11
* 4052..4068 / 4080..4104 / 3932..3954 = 4.1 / 0.1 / 0.07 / 8.193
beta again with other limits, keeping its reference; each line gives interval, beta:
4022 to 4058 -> 4030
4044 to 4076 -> 4072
